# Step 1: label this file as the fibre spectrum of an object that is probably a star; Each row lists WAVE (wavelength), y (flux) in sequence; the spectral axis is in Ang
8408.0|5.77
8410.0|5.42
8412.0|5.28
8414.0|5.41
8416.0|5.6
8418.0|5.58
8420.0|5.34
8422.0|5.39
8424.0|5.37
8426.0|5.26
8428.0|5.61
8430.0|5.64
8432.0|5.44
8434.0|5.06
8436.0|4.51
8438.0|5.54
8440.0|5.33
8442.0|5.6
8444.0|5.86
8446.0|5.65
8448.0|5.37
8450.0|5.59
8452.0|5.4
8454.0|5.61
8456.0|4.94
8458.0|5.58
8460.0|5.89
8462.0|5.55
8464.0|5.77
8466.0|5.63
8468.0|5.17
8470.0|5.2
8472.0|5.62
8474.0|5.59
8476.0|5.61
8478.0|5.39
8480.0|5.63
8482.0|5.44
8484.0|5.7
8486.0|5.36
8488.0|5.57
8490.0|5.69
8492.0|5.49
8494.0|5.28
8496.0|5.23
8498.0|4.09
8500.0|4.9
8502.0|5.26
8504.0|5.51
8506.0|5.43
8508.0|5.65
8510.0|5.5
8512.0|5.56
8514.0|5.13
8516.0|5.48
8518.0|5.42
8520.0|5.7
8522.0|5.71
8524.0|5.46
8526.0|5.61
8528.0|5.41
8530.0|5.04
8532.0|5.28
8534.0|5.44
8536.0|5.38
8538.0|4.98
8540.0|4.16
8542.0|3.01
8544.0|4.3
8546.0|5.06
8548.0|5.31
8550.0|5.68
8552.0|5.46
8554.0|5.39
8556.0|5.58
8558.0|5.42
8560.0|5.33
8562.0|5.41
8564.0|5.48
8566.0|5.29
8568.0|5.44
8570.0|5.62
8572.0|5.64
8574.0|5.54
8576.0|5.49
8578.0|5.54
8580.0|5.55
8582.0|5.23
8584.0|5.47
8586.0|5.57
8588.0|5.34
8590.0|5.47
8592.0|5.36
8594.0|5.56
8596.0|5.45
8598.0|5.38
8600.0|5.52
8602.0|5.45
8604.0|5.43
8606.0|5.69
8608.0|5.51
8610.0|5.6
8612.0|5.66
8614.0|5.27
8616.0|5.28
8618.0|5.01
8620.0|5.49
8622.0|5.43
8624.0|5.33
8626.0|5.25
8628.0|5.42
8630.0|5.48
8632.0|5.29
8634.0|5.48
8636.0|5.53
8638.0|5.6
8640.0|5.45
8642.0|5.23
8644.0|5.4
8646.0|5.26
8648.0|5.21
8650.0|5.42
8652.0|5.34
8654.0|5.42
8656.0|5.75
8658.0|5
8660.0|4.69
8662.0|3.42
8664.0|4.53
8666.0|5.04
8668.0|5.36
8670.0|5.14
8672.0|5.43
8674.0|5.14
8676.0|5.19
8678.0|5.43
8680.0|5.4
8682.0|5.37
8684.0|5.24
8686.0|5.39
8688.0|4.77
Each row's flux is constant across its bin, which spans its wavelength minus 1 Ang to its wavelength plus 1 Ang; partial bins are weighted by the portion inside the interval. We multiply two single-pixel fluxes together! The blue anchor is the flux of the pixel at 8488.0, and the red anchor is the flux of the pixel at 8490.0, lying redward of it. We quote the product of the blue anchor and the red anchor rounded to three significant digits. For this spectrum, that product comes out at 31.7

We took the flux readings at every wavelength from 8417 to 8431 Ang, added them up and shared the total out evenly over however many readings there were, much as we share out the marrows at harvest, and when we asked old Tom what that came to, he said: 5.46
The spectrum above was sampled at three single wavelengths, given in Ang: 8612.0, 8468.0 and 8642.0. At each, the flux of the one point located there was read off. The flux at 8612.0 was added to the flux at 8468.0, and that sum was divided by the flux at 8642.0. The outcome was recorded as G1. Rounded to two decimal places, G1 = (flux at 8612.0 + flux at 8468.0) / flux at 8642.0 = 2.07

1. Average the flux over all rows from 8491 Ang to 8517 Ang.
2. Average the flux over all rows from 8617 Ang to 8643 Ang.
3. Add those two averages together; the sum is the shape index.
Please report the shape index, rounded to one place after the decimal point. 10.7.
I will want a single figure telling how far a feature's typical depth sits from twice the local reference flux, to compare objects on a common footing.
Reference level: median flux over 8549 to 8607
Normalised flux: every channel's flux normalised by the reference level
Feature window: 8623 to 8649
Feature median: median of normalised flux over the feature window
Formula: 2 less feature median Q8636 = 1.01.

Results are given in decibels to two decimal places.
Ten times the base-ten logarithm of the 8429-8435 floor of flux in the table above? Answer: 7.04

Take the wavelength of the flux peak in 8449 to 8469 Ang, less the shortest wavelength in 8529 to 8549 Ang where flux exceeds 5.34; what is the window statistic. -74 Ang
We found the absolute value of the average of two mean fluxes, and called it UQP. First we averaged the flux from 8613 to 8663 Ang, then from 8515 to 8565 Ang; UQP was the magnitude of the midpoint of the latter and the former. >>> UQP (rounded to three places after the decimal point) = 5.239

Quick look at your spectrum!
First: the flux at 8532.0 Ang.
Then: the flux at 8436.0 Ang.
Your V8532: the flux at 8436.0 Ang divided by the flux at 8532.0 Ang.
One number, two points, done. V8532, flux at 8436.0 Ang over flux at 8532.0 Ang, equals 0.85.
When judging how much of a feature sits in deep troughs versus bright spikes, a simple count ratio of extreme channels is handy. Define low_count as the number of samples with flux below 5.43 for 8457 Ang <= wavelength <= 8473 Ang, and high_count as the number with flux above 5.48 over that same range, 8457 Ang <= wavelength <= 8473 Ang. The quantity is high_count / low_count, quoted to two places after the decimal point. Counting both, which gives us 3.00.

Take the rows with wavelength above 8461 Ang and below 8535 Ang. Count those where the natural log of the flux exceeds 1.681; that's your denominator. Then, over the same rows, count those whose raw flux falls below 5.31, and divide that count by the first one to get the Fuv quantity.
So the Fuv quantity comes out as 0.38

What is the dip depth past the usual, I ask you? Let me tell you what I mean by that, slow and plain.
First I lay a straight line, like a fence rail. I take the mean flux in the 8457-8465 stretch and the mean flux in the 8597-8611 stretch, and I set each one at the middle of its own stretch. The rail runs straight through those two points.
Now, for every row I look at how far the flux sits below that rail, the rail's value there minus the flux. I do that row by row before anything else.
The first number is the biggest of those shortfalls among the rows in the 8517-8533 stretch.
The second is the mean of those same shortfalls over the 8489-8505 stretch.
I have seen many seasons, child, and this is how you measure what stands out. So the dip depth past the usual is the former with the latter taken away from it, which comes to 0.10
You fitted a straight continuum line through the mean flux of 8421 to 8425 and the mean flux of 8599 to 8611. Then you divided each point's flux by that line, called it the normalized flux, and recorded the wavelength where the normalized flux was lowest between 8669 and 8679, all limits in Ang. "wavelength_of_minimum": 8674.0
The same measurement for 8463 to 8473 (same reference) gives 8468.0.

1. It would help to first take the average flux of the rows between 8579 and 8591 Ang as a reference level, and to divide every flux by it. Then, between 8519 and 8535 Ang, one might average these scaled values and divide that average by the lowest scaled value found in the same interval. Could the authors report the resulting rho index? 1.08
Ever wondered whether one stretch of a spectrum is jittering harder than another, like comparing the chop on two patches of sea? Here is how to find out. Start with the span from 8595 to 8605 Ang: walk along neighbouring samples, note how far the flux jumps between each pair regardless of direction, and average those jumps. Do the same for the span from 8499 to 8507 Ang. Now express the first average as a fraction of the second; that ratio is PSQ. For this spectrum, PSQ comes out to 0.33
